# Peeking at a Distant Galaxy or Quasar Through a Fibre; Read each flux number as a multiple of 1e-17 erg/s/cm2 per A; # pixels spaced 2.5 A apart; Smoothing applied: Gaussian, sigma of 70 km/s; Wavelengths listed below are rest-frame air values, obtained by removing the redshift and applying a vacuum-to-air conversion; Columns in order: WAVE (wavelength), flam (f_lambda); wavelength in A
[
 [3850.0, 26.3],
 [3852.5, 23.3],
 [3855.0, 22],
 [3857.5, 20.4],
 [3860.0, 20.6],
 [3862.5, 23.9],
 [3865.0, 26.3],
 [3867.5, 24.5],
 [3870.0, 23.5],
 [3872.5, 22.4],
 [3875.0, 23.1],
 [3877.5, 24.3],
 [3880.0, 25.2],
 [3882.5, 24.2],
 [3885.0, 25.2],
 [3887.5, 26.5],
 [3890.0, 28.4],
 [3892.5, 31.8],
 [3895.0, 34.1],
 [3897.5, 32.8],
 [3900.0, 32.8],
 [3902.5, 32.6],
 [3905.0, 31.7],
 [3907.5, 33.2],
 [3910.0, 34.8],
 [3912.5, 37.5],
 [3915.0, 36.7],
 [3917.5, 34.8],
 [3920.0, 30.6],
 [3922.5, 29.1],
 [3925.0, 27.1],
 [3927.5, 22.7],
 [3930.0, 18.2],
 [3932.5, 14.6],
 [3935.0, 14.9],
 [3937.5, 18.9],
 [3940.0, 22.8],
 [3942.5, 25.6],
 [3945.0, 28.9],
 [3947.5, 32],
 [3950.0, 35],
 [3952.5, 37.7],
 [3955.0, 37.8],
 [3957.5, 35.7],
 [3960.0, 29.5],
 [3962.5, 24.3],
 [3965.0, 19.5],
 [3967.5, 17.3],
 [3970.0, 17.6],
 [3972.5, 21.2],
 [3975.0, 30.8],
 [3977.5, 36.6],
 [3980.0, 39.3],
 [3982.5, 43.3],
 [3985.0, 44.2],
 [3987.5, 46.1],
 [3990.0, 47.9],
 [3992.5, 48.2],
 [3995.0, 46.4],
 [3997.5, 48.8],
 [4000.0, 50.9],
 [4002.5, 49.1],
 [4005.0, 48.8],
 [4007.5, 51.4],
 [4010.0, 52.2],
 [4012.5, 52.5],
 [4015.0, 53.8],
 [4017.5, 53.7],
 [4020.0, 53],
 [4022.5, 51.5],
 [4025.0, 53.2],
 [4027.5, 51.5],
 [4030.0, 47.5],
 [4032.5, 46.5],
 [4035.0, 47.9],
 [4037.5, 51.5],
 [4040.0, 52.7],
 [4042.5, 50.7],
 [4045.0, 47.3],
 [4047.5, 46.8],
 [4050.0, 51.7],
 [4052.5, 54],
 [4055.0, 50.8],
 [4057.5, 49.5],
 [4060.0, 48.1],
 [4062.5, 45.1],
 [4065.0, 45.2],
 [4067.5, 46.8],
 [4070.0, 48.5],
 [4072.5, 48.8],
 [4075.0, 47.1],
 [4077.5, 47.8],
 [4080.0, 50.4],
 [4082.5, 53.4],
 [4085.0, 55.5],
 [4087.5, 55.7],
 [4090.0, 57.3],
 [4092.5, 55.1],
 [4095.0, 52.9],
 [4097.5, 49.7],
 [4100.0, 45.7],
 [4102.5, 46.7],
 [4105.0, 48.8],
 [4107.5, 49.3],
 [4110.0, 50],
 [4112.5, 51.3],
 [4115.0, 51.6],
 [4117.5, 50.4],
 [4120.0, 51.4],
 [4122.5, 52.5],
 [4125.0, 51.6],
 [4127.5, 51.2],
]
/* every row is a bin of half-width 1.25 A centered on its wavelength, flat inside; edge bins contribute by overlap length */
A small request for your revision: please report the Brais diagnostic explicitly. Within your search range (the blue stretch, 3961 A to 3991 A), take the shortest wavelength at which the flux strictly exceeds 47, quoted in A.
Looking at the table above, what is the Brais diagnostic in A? 3990.0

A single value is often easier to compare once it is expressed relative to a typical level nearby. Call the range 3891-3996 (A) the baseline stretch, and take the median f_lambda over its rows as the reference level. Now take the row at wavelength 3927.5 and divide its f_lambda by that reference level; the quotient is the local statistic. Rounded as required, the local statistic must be 0.70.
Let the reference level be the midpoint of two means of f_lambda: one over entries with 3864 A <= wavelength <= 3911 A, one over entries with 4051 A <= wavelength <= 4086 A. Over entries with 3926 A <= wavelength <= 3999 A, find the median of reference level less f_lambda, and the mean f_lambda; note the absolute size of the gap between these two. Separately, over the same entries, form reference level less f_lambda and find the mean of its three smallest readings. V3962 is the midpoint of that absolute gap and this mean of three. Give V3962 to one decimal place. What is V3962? 6.9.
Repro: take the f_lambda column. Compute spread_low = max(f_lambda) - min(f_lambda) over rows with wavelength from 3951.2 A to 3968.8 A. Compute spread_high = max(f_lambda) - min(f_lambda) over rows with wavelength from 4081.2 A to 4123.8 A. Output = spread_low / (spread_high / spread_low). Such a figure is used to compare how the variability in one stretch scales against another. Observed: 36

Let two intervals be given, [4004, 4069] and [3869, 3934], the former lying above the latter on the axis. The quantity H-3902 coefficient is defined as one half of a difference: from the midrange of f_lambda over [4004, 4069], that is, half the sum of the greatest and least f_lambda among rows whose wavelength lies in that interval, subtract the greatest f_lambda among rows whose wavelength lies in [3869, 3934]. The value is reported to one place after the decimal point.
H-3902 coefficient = 6.0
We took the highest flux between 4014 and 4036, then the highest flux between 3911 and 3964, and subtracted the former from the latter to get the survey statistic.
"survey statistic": -16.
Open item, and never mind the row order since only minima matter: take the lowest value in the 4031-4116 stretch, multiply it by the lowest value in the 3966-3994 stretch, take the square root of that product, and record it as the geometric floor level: 28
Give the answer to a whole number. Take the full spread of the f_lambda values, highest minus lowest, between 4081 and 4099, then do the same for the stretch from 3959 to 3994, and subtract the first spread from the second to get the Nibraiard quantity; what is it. 23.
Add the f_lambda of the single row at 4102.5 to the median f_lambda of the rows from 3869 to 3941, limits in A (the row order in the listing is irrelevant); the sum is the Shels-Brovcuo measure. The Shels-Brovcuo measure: 74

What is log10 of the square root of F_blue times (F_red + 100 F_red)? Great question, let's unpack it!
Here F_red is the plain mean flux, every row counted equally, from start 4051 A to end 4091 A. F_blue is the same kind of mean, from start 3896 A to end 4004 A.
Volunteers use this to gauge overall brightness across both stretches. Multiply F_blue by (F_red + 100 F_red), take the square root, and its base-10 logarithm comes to 2.61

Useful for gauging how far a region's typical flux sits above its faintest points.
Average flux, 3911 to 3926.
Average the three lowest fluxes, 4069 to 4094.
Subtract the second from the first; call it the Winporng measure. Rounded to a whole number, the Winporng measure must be -15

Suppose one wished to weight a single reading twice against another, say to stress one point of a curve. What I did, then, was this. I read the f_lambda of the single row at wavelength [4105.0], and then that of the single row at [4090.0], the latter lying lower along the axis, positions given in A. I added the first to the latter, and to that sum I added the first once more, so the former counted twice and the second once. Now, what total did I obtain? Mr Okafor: 155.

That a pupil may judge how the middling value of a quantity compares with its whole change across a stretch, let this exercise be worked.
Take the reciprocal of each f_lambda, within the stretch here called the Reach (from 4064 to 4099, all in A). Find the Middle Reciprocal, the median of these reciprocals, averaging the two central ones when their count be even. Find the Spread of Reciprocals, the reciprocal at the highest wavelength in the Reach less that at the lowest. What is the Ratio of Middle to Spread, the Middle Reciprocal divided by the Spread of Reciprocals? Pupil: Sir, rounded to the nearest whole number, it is -10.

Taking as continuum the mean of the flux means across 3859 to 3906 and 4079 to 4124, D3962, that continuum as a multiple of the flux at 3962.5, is 1.6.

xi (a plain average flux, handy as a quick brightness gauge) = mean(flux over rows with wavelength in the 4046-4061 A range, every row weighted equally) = 50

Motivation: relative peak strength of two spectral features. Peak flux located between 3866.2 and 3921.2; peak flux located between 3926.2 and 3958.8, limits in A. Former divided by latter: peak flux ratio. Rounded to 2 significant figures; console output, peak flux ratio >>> 0.99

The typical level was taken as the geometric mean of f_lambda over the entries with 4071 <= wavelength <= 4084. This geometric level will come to 49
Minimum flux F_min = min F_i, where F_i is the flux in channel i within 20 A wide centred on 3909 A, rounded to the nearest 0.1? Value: 31.7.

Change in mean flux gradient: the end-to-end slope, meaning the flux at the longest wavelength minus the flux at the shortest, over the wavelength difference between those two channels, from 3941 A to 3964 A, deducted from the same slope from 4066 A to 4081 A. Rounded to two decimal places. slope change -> 0.35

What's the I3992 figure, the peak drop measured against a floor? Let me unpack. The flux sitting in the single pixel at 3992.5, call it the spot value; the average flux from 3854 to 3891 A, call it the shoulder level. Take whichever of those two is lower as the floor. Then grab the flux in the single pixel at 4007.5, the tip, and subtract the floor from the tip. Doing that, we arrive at 27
